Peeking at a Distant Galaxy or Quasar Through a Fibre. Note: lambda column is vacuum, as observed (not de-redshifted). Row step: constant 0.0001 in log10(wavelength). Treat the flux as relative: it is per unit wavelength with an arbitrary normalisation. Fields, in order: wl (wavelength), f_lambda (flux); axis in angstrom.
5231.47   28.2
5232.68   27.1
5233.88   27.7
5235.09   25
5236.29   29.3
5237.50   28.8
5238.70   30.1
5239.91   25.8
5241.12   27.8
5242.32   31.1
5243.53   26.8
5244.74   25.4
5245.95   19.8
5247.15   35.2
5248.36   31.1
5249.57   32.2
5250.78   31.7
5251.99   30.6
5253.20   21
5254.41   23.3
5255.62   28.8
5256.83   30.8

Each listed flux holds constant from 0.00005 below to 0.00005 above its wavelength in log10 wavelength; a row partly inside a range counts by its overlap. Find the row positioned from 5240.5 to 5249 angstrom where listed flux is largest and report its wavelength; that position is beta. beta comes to 5247.15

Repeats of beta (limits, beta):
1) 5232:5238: 5236.29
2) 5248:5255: 5249.57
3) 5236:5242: 5238.70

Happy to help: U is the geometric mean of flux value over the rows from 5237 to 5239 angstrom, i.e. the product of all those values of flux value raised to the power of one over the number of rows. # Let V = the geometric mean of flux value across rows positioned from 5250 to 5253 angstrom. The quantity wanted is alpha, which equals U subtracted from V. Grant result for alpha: 2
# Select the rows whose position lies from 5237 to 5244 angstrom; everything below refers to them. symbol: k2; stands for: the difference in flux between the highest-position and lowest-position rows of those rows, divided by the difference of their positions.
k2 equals -0.3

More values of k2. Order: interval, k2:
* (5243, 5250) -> 0.9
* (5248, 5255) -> -1.3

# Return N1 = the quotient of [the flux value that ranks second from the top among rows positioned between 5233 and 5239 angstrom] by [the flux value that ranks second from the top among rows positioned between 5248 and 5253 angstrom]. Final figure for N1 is 0.92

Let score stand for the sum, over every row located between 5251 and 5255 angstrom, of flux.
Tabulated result 75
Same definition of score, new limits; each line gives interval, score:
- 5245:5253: 181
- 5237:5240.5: 85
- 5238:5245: 167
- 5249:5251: 64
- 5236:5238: 58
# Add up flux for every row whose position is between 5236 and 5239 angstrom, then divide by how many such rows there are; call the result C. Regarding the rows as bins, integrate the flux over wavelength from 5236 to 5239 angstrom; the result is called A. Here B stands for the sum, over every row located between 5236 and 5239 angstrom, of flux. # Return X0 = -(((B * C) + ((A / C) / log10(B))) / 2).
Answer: -1297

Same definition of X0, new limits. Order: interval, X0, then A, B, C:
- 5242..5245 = -1157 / 83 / 83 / 27.8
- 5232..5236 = -1062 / 107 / 80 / 26.6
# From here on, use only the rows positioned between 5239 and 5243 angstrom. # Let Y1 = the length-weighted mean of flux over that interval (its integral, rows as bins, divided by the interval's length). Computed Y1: 28.3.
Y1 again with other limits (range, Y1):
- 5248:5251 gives 31.7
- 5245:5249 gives 28.5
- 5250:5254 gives 27.7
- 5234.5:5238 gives 27.7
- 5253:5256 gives 24.5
